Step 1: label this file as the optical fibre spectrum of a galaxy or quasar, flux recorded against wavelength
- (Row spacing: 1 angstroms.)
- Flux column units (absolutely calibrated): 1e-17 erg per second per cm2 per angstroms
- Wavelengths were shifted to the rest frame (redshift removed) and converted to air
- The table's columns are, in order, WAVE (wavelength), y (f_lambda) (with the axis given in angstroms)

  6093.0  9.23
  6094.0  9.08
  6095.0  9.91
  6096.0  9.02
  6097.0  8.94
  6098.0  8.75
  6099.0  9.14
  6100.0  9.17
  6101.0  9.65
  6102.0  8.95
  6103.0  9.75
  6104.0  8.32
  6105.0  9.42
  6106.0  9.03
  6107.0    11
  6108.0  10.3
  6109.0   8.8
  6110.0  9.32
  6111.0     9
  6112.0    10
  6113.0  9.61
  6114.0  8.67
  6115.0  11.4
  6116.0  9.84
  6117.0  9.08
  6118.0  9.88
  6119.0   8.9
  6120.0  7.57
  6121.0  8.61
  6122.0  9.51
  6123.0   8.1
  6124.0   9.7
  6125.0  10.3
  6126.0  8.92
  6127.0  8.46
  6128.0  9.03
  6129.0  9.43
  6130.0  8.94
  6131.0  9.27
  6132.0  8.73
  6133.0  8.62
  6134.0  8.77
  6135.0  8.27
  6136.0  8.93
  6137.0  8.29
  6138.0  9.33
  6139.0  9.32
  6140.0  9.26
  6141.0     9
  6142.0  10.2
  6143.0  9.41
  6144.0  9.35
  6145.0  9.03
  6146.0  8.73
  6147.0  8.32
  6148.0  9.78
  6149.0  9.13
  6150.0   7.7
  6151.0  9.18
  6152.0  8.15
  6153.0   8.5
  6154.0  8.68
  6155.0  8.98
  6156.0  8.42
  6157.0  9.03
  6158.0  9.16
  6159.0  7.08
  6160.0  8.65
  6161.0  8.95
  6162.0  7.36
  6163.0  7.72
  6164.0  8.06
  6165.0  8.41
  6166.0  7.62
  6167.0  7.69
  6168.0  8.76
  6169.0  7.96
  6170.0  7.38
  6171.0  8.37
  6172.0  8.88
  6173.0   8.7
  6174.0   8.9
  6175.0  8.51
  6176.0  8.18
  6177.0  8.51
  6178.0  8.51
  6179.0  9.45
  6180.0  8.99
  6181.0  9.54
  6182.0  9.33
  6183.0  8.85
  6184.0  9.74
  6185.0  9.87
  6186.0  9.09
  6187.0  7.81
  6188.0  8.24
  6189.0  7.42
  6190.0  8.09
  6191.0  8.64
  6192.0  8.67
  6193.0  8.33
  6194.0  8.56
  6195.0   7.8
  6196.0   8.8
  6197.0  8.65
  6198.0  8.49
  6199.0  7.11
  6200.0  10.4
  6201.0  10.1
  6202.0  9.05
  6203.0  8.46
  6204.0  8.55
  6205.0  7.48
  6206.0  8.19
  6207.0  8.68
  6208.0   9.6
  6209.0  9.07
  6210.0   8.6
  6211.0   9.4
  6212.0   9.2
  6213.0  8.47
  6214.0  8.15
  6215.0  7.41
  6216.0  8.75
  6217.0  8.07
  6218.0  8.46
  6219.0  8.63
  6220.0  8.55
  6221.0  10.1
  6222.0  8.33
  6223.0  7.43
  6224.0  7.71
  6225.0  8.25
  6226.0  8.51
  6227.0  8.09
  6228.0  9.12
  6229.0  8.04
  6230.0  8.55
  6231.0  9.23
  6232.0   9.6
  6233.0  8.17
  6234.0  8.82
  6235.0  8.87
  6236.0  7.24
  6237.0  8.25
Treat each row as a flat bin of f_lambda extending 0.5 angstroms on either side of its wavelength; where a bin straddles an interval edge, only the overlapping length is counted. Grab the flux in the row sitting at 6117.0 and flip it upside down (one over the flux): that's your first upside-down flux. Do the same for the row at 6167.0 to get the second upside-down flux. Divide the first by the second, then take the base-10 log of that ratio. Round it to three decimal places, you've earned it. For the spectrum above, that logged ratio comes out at -0.072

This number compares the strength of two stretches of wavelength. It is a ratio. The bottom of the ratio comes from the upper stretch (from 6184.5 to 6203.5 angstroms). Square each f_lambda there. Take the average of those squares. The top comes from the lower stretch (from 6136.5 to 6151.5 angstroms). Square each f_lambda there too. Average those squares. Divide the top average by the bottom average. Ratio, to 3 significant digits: 1.10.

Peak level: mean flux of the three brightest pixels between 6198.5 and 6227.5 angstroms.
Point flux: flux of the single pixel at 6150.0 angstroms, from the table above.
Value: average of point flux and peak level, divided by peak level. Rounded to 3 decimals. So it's 0.877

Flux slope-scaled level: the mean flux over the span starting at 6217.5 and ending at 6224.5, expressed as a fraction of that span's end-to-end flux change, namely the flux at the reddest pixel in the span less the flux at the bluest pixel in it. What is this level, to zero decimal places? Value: -11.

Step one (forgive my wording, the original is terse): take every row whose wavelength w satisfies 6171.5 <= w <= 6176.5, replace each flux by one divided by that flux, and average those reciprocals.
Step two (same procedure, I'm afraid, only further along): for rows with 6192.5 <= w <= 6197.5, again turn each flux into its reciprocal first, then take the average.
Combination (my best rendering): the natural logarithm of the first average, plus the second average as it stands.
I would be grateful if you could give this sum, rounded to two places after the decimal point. -2.04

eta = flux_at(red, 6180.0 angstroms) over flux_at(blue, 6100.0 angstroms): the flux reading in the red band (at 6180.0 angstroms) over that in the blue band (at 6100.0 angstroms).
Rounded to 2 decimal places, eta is 0.98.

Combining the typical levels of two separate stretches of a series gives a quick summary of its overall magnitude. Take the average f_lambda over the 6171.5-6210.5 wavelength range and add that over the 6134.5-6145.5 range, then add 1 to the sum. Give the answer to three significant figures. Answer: 18.8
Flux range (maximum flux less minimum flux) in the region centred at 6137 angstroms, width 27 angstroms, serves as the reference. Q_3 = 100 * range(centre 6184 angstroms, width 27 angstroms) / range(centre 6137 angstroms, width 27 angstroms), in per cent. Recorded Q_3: 94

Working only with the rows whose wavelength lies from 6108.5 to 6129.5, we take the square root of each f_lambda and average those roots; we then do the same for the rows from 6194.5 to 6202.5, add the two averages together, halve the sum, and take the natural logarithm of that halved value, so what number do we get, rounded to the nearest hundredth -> 1.10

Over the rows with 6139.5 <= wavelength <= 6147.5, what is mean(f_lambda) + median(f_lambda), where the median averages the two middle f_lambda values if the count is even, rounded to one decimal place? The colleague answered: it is 18.3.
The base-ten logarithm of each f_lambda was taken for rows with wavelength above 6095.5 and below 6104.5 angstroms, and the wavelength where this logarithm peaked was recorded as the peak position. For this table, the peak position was 6103.0 angstroms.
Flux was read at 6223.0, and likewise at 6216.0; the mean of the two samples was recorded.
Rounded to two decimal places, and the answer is 8.09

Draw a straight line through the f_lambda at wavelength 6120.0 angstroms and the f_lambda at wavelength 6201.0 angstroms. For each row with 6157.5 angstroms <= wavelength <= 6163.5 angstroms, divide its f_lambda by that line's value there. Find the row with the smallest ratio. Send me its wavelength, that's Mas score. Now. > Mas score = 6159.0 angstroms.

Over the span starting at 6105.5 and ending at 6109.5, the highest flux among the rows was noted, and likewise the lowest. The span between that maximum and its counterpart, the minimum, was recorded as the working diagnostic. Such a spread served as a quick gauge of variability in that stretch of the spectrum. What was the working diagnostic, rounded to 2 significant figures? 2.2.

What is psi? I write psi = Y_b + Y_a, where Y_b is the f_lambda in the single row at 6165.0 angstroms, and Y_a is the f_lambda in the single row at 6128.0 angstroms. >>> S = 17.4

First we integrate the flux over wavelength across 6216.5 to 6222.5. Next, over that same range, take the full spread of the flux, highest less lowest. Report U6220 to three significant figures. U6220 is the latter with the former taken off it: -50.1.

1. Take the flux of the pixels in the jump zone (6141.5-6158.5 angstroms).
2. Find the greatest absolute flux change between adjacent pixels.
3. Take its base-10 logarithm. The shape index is 0.17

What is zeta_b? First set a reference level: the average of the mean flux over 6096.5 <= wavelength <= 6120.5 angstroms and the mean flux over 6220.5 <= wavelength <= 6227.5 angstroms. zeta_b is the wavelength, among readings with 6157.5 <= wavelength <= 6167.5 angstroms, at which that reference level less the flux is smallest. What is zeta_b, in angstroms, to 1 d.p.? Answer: 6158.0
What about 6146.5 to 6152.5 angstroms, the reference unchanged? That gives 6148.0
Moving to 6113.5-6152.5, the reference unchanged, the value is 6115.0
